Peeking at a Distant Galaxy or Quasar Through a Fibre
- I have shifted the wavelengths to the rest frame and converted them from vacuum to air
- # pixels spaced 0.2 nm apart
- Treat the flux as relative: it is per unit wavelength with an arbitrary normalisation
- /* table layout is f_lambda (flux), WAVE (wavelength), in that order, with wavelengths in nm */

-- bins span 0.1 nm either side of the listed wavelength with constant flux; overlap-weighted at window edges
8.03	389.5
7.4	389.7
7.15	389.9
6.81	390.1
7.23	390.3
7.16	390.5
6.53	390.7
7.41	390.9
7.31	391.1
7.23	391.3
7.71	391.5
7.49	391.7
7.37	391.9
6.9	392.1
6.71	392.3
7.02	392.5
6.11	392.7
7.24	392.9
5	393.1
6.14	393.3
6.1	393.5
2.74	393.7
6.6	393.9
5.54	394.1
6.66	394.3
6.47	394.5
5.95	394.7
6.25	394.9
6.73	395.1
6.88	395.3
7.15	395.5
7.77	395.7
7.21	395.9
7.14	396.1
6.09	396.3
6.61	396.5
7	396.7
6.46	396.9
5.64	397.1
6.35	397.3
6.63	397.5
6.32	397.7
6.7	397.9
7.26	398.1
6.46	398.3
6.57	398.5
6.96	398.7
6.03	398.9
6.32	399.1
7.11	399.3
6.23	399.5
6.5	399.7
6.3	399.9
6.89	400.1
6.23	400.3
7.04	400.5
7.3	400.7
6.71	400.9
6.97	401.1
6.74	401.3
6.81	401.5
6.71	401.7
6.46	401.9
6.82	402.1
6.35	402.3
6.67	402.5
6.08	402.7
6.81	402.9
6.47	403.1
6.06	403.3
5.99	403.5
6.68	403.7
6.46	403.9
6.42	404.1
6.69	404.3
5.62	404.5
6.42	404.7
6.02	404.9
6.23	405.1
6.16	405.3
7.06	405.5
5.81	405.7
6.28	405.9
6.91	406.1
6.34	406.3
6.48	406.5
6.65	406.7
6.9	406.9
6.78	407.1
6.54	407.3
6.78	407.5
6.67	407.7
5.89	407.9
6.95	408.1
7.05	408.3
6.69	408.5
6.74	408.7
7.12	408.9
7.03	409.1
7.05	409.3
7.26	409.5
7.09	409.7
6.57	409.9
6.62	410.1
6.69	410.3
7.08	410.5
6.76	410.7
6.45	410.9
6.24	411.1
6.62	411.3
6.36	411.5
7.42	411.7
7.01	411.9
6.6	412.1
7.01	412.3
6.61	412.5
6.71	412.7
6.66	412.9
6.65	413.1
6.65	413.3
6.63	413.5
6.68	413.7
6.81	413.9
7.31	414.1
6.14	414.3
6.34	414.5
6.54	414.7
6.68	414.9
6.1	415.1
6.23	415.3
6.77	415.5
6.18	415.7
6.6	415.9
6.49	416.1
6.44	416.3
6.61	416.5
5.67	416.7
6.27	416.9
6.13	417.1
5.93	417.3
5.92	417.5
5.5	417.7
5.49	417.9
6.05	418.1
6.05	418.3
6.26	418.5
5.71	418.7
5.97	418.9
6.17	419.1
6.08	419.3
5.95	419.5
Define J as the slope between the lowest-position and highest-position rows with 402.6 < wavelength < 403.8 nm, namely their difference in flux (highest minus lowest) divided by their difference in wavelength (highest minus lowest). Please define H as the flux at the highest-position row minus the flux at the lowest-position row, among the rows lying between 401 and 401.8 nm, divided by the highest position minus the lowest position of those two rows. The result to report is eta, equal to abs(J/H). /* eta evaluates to 1.4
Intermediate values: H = -0.4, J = 0.60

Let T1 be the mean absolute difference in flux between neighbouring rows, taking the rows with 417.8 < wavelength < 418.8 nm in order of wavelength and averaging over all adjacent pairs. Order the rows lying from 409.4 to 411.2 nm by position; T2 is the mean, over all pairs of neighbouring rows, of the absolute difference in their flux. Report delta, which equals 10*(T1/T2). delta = 13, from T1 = 0.3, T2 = 0.3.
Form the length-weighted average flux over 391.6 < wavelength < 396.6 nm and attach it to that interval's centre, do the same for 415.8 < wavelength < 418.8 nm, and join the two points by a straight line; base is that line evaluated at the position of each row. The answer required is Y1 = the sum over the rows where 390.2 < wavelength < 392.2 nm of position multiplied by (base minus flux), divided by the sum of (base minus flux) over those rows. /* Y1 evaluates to 391.27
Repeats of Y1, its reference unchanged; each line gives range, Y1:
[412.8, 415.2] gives 413.85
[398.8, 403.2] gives 401.25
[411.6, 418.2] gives 413.11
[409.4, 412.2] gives 410.74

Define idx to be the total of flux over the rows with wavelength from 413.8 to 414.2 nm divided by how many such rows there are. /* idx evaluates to 7.1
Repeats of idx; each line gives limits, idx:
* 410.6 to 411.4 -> 6.5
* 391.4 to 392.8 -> 7.0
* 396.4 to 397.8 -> 6.4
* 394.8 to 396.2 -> 7.0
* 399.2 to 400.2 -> 6.6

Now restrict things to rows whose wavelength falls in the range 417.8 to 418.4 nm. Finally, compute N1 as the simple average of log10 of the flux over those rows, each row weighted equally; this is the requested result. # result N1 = 0.768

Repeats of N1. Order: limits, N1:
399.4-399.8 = 0.804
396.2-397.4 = 0.802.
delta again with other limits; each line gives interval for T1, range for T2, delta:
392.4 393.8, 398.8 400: 30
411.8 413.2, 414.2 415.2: 8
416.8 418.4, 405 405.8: 3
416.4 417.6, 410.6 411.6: 13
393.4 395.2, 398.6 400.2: 24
